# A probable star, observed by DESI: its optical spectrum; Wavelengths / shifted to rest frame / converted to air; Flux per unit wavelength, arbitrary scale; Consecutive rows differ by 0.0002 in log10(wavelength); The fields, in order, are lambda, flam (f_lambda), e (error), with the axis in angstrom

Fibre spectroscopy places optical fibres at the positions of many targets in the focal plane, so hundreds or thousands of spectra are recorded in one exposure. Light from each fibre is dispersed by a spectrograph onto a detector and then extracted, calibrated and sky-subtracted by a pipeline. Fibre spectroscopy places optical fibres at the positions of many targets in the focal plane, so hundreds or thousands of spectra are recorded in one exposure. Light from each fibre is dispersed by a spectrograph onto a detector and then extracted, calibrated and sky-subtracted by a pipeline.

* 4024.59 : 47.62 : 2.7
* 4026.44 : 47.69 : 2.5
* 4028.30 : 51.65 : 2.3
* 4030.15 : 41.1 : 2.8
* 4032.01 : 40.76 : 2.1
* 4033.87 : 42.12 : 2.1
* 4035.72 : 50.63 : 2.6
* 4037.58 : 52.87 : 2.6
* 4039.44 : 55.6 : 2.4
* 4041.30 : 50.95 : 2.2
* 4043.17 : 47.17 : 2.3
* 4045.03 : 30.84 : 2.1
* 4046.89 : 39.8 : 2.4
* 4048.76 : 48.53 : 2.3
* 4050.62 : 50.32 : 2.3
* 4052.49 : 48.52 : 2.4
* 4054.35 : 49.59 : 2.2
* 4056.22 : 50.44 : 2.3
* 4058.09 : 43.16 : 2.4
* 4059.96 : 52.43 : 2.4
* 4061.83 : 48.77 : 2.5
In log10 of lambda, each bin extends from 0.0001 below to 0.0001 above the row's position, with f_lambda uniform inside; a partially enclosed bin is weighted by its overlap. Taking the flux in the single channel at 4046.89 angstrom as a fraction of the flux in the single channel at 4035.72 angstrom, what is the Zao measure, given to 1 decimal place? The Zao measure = 0.8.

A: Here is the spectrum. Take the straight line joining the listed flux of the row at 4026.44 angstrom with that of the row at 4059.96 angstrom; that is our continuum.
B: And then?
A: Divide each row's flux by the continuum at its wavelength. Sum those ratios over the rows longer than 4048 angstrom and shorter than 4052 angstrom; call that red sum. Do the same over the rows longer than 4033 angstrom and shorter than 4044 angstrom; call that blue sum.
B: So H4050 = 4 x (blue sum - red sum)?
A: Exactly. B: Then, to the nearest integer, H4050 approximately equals 16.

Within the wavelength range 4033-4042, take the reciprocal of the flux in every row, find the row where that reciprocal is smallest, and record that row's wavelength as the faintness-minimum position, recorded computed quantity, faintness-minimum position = 4039.44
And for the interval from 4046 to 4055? 4050.62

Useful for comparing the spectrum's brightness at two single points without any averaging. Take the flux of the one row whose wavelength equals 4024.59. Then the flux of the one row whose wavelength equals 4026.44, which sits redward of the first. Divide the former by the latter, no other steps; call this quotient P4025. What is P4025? 1.00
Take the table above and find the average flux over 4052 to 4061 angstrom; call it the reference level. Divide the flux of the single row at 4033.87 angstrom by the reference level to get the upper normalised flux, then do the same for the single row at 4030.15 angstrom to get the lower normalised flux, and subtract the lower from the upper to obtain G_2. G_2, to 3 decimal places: 0.021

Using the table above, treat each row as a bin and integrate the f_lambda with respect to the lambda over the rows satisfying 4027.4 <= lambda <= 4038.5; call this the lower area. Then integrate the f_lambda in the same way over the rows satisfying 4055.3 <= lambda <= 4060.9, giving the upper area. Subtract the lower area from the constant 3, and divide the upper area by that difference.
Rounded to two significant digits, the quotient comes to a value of -0.53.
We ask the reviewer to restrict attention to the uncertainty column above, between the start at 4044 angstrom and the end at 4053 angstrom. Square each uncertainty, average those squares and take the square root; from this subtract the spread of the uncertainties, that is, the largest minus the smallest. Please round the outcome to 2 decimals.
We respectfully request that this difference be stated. 2.00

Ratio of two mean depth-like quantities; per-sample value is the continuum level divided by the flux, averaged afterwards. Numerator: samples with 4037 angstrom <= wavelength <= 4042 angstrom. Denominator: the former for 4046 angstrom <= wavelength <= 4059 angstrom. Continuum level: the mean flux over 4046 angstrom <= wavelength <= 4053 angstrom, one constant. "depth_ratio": 0.88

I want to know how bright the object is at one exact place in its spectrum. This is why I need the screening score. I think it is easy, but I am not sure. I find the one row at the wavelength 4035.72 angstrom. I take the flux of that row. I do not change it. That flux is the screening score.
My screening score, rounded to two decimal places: 50.63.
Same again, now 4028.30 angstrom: 51.65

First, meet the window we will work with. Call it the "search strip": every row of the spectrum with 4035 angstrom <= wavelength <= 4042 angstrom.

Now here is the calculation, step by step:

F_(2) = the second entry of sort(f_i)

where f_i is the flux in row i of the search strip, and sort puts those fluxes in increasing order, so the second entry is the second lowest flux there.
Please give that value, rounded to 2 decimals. 50.95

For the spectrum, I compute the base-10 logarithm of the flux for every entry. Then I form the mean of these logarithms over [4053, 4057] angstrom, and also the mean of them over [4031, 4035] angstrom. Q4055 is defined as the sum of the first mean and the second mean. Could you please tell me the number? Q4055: 3.32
